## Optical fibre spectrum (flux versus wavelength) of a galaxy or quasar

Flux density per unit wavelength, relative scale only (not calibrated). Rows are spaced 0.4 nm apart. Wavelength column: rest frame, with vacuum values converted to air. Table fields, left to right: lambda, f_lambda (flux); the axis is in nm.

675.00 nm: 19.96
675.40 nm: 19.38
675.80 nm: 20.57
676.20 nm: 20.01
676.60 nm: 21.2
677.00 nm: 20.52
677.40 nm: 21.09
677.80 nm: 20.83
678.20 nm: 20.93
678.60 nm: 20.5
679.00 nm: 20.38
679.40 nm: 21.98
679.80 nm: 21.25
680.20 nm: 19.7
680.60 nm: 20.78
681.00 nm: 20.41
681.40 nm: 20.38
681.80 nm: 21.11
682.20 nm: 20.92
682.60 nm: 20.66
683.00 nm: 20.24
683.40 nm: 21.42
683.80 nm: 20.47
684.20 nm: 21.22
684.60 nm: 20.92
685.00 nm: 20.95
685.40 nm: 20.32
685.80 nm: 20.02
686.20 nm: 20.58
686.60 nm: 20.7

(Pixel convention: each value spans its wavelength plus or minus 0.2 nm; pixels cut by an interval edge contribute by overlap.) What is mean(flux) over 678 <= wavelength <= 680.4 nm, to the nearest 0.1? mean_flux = 20.8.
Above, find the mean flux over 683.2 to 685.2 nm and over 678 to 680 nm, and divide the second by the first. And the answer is 1.00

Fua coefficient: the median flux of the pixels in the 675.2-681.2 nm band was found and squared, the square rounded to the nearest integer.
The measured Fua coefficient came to 423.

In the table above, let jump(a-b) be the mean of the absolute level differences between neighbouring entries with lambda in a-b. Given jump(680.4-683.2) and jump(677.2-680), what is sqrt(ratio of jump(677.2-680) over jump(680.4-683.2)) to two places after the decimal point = 1.27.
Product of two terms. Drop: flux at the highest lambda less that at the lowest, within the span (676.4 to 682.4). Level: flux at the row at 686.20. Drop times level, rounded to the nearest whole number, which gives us -6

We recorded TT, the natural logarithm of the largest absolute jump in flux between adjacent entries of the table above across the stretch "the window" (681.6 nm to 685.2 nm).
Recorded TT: 0.2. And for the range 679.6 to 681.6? 0.4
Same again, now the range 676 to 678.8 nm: 0.2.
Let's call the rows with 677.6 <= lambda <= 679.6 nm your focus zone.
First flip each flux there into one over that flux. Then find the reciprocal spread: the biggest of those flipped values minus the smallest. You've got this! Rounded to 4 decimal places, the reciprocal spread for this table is 0.0036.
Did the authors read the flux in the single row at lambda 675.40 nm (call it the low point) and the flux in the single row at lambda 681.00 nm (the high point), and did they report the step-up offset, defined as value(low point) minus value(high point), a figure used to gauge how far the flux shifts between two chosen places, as -1.03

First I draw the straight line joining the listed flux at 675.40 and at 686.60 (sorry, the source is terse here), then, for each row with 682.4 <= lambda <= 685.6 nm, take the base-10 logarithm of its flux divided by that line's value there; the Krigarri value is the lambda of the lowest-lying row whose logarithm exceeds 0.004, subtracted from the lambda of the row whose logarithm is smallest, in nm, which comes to 2.80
